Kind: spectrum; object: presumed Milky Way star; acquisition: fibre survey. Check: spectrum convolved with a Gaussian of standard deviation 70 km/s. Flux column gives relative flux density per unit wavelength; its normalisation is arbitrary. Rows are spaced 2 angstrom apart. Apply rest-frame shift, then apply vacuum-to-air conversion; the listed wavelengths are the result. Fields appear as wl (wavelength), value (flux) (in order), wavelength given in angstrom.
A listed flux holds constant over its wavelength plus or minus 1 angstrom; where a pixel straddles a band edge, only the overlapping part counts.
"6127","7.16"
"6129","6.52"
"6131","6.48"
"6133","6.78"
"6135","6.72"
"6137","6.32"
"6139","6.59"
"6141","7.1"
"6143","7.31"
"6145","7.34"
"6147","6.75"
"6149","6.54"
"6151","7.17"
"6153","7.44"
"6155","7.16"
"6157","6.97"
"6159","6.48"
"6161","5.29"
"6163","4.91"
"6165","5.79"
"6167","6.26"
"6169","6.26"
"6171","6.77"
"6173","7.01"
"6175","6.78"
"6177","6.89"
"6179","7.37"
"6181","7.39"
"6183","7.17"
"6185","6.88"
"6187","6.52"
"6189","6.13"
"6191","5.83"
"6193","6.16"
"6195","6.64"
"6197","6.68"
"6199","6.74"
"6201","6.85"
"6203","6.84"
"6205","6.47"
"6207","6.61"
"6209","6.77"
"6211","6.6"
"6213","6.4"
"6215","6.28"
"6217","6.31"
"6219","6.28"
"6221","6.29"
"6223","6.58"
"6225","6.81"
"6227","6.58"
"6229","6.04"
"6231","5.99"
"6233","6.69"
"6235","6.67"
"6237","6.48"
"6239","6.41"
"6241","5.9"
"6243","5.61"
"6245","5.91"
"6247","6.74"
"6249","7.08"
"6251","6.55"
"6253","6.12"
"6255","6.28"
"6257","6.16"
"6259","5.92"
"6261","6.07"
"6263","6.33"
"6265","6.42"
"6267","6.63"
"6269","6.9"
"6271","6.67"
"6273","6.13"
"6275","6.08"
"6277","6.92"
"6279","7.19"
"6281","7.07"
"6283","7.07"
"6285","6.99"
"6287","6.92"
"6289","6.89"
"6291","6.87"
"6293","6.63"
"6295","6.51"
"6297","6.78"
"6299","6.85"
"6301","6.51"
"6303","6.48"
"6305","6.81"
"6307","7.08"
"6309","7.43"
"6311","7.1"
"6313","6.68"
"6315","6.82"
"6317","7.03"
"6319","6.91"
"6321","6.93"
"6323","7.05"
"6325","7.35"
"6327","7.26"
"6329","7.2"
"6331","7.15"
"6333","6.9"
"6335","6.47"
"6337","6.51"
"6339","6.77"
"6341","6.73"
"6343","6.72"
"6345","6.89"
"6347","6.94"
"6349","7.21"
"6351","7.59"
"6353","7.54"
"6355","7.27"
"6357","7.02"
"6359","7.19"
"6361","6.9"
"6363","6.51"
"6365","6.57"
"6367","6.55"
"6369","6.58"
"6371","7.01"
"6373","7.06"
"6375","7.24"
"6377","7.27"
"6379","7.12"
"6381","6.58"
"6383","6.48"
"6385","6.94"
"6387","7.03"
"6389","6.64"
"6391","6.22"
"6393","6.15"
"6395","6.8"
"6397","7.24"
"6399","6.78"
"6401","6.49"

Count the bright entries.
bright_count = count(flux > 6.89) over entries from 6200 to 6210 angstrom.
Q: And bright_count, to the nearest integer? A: 0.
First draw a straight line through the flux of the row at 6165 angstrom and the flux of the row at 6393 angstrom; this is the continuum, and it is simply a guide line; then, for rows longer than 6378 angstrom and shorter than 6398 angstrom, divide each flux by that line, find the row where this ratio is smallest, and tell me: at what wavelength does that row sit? 6393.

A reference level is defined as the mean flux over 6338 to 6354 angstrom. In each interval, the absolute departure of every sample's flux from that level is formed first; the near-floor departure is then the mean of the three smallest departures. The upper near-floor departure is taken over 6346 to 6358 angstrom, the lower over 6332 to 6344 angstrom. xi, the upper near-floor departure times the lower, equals 0.025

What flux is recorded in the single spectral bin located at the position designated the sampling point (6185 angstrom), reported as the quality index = 6.88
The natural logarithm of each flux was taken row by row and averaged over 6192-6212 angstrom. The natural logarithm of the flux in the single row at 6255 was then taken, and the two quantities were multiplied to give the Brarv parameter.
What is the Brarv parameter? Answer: 3.48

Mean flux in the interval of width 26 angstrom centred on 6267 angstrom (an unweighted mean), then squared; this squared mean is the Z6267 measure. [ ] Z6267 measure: 41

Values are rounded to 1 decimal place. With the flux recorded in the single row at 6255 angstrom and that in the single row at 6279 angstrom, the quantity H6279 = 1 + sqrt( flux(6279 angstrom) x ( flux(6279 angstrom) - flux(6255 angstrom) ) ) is 3.6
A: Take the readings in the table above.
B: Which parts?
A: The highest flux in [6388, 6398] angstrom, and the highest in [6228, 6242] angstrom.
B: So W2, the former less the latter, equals 0.55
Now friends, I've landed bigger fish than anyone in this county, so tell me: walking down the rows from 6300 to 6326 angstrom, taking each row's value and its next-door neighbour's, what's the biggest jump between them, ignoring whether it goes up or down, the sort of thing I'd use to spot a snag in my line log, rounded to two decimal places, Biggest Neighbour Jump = 0.42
